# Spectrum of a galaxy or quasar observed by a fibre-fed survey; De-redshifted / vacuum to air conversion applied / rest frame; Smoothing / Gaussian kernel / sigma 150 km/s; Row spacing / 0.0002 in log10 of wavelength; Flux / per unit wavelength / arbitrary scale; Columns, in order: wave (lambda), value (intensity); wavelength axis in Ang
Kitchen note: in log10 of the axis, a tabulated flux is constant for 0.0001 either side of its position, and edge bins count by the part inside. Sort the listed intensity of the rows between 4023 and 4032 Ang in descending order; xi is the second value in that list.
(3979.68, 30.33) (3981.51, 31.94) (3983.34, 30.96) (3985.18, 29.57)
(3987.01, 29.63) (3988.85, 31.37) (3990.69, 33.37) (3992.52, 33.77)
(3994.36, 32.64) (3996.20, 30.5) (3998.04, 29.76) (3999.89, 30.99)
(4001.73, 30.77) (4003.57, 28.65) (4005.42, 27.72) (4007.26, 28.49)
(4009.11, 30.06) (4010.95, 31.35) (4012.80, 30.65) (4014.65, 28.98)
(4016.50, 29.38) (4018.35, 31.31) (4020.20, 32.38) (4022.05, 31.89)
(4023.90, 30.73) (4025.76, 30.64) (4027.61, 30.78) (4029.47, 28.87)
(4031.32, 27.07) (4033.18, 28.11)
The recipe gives 30.73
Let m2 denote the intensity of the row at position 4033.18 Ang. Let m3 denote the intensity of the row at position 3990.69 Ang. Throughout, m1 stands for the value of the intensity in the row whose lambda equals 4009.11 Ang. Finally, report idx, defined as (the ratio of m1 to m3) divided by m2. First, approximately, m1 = 30.06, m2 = 28.11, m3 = 33.37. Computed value 0.0320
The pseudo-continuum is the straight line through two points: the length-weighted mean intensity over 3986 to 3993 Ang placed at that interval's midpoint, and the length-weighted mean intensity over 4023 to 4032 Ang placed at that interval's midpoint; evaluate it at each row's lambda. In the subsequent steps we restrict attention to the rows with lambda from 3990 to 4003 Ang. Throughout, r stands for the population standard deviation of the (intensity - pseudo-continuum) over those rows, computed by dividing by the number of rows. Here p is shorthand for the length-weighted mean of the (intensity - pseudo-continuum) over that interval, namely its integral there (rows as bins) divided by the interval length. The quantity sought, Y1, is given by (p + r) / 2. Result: 0.67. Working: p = 0.1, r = 1.27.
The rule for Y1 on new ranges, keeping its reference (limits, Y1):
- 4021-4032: 0.88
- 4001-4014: 0.08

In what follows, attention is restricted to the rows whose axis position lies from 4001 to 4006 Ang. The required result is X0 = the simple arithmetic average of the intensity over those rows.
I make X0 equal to 29.0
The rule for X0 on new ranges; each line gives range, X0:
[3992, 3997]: 32.3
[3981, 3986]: 30.8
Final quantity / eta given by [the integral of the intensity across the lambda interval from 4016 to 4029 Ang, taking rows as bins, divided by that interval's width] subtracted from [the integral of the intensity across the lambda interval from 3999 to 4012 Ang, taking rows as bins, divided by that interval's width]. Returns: -1.3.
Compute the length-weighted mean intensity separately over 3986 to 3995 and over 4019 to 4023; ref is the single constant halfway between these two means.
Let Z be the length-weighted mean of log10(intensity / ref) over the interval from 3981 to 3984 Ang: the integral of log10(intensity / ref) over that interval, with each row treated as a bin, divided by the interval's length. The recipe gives -0.010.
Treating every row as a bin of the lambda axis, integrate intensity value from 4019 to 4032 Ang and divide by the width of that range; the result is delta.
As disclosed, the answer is 30.4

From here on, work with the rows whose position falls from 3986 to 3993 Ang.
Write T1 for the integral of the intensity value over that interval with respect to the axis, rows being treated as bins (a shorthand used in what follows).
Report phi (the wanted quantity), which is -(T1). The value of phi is -223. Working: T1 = 223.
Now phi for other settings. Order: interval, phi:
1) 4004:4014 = -296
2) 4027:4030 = -89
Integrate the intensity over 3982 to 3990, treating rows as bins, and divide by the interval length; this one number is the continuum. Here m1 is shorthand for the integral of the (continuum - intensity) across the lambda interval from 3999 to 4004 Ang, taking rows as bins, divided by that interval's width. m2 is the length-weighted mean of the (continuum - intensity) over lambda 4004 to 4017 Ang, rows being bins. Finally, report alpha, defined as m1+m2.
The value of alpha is 1.3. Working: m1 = 0.3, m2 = 1.1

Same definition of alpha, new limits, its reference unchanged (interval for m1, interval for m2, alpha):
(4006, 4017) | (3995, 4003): 0.8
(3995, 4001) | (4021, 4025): -0.8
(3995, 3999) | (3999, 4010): 1.3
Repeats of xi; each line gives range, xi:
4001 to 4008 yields 28.65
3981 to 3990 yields 31.37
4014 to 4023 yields 31.89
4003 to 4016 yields 30.65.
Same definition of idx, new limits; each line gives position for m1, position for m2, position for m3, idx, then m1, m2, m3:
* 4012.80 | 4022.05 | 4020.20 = 0.0297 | 30.65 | 31.89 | 32.38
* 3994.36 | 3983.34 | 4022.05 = 0.0331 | 32.64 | 30.96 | 31.89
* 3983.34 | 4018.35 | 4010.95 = 0.0315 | 30.96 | 31.31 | 31.35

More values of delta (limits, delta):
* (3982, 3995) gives 31.6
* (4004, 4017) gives 29.5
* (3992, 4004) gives 31.0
